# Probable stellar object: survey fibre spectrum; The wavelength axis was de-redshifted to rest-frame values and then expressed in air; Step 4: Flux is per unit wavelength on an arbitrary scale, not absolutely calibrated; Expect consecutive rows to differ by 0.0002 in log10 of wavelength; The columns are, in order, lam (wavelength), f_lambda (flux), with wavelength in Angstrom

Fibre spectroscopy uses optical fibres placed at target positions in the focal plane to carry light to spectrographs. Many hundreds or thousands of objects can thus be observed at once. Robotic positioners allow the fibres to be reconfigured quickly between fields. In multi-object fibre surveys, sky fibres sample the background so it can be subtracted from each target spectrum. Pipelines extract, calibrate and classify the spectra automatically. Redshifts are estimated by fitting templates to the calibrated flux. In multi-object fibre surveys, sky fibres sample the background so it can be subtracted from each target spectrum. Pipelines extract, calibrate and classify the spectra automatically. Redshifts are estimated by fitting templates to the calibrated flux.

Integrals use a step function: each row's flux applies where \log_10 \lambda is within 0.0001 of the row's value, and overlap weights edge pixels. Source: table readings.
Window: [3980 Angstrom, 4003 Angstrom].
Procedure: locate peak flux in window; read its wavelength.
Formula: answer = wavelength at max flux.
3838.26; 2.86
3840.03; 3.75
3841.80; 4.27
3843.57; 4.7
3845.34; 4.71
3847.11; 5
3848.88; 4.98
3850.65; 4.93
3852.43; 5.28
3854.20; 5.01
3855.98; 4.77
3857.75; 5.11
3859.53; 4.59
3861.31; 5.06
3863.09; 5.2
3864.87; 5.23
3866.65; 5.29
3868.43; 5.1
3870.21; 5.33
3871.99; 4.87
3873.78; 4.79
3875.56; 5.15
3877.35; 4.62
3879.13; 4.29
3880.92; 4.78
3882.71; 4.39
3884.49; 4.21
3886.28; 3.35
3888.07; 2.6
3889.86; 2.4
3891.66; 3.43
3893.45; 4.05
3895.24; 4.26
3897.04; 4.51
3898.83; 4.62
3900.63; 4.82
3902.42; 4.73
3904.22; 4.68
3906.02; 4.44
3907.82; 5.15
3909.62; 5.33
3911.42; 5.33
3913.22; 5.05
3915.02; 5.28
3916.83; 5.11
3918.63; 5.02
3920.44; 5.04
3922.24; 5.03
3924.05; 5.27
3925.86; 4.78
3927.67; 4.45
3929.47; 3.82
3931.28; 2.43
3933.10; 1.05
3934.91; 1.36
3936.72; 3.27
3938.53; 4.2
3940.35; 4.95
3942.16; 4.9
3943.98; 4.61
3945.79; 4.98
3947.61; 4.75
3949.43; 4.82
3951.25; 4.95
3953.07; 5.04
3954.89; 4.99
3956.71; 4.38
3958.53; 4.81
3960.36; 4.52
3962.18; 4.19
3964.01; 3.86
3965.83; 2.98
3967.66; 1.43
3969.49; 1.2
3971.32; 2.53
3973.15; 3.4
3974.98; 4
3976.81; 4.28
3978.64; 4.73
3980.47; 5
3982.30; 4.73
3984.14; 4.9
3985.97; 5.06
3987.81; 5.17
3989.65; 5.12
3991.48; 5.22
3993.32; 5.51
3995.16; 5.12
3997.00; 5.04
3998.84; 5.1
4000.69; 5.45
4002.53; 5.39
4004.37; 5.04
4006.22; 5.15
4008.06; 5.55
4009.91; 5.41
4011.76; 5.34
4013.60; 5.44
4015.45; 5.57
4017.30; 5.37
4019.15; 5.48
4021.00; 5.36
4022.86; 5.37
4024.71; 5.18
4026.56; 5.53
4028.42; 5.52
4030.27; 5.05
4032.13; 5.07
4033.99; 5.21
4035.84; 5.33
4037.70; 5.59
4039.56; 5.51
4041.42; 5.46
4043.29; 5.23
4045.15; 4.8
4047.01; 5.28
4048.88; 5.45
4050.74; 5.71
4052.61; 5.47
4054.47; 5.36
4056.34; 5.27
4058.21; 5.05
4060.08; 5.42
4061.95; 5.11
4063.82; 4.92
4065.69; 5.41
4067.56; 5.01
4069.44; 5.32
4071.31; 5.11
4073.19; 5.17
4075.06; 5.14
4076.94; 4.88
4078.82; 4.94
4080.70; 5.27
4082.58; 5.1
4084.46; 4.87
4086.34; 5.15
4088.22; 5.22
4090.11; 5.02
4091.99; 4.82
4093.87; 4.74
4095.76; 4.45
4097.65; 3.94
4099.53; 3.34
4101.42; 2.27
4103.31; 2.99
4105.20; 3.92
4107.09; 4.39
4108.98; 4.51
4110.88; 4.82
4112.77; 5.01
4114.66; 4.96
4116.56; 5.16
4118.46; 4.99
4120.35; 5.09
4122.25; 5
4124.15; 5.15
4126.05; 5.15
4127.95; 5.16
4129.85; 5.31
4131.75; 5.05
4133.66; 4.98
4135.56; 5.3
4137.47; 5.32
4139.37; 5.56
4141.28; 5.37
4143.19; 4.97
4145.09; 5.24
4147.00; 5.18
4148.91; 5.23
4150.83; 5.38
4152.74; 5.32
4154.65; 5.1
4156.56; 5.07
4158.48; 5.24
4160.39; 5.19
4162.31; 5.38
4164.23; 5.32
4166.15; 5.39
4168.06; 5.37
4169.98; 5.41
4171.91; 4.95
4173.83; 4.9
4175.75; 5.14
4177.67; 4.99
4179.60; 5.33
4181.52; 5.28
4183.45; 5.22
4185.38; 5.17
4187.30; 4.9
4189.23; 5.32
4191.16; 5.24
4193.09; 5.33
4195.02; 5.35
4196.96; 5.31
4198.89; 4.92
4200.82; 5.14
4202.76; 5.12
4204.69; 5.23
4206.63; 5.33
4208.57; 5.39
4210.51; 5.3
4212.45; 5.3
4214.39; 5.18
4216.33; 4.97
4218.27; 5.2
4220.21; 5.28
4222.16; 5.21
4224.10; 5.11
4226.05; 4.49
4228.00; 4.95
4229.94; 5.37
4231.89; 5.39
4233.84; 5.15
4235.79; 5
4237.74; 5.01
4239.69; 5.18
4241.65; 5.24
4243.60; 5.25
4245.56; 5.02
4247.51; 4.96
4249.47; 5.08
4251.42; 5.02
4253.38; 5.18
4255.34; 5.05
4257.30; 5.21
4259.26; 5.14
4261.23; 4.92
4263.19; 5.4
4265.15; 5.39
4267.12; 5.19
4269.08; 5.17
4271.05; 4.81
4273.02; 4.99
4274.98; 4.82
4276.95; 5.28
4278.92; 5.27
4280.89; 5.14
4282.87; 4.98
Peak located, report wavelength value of 3993.32 Angstrom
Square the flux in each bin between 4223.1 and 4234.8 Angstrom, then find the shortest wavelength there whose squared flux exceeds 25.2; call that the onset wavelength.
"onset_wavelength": 4224.10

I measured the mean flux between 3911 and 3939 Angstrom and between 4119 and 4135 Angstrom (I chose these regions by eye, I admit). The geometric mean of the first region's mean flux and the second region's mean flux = 4.6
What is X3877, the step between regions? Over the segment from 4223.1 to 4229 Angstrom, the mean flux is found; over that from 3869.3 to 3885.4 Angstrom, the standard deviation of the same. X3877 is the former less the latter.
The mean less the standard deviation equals 4.5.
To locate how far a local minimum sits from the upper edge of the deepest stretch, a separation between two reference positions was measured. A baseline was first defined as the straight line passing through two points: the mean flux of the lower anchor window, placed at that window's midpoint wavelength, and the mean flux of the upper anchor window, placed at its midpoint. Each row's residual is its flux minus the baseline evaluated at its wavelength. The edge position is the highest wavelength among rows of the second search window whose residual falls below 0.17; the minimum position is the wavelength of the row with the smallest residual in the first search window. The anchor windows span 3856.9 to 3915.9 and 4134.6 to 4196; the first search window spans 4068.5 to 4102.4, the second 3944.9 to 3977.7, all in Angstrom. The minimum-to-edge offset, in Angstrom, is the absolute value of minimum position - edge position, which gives 124.6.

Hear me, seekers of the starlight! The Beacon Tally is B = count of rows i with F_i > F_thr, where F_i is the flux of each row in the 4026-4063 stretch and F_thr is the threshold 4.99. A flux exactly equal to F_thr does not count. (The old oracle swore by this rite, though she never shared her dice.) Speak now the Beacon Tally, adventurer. 19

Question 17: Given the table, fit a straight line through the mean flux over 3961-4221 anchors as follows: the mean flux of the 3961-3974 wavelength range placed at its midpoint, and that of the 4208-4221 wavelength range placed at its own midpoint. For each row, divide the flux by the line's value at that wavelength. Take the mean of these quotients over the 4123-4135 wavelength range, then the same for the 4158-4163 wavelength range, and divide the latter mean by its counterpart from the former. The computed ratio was 0.959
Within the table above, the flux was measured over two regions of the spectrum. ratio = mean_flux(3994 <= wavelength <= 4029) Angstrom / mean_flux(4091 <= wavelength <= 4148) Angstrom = 1.1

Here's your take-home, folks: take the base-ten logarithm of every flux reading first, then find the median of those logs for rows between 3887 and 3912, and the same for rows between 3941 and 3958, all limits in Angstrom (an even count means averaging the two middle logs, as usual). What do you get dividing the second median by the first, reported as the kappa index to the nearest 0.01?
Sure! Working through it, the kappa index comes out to 1.05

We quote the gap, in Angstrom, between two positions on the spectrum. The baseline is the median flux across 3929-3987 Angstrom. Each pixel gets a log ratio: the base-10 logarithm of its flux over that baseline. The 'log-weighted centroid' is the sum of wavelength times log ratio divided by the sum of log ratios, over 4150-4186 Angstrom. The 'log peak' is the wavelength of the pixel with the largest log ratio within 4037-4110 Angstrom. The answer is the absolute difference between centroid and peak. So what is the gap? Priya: 116.9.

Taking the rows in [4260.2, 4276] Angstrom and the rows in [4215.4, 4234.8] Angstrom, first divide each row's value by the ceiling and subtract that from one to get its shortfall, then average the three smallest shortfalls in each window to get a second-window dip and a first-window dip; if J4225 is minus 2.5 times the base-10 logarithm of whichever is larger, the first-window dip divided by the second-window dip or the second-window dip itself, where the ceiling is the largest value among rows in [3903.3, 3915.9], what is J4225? 8.0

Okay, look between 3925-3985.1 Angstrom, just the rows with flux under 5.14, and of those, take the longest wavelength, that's 3984.14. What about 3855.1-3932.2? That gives 3931.28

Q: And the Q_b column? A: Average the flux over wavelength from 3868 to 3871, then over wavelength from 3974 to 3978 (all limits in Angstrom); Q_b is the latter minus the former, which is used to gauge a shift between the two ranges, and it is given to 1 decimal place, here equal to -1.1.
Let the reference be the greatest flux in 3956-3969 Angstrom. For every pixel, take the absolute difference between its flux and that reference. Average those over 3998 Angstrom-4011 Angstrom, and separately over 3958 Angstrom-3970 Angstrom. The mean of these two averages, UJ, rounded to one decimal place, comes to 1.0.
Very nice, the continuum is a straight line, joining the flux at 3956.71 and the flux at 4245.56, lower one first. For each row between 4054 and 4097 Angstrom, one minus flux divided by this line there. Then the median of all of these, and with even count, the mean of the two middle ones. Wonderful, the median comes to -0.10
